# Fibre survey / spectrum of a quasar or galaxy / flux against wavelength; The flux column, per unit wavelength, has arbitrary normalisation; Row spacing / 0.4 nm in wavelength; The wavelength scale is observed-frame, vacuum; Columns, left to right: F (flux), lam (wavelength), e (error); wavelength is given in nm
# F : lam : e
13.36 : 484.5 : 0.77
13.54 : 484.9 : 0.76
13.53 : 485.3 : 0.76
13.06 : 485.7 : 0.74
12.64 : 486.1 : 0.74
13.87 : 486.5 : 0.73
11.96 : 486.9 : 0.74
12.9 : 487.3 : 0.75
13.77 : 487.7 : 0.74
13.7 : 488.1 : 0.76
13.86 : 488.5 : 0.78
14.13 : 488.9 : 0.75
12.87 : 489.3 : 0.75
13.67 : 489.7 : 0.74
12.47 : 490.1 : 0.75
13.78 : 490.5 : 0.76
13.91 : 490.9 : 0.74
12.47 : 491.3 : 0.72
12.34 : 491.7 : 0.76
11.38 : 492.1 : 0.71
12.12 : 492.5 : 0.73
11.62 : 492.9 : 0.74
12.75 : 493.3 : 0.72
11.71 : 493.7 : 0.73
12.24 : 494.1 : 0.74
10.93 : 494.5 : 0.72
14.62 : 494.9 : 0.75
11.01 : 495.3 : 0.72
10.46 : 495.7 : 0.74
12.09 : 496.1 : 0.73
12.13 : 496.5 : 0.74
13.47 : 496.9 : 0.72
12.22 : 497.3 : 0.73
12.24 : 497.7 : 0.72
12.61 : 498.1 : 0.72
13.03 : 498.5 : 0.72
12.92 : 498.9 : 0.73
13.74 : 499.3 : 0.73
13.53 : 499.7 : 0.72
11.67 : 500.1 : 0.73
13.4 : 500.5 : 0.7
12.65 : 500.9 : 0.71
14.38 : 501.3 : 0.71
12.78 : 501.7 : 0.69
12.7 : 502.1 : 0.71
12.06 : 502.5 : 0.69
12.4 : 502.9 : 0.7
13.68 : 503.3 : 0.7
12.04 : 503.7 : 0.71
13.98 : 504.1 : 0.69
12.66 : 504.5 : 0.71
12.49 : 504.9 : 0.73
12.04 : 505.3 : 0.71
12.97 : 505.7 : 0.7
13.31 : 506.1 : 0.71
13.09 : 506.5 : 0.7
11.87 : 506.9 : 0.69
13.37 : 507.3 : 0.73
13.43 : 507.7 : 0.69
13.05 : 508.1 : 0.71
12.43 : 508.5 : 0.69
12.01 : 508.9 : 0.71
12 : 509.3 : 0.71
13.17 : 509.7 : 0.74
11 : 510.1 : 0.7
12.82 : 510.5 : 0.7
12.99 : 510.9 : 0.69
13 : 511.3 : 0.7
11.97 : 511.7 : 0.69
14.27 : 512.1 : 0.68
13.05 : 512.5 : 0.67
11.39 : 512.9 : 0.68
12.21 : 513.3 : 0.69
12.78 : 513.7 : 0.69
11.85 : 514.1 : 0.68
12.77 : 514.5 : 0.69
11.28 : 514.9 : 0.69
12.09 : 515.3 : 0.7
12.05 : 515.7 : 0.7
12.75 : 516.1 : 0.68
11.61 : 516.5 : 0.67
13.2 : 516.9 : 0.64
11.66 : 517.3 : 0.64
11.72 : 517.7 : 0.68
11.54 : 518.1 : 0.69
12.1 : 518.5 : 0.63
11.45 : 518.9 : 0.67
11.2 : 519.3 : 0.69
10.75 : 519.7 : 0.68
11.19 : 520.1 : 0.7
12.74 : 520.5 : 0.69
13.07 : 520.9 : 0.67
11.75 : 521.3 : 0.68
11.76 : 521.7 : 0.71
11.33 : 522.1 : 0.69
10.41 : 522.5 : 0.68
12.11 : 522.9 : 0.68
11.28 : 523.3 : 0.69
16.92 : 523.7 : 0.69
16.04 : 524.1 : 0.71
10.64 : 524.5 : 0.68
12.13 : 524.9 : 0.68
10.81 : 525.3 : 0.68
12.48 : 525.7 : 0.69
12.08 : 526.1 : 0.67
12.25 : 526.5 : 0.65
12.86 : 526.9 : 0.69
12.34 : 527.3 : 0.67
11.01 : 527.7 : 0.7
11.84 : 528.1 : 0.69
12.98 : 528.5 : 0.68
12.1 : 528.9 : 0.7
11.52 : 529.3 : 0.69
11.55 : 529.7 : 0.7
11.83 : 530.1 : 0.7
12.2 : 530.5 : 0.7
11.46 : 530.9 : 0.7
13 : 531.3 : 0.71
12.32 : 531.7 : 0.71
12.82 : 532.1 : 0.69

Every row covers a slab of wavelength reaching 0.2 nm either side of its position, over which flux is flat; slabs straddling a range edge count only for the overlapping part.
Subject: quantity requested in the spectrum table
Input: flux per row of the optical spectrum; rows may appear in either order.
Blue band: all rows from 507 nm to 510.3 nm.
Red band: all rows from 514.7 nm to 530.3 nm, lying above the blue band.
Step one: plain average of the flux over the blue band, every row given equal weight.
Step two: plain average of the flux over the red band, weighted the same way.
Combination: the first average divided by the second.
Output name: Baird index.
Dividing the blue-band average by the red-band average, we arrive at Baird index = 1.04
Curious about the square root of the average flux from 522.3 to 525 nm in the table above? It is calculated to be 3.58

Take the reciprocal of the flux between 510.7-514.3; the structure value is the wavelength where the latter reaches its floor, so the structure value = 512.1 nm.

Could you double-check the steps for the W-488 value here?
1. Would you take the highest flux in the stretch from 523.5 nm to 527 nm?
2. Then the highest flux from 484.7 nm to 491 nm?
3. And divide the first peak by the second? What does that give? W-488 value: 1.20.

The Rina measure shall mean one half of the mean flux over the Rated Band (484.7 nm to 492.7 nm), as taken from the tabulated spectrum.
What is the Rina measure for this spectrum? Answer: 6.5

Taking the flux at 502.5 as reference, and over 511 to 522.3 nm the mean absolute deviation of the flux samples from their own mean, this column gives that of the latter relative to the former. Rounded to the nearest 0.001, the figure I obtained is 0.053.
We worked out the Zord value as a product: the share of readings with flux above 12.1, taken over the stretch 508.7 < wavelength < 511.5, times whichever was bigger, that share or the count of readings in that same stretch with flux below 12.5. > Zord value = 1.71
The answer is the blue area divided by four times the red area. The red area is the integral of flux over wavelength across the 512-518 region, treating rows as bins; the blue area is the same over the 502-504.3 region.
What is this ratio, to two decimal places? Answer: 0.10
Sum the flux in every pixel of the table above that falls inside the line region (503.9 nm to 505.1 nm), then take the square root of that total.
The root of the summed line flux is 6.26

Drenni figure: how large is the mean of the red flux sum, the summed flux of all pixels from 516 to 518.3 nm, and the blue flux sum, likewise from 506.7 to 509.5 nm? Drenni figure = 80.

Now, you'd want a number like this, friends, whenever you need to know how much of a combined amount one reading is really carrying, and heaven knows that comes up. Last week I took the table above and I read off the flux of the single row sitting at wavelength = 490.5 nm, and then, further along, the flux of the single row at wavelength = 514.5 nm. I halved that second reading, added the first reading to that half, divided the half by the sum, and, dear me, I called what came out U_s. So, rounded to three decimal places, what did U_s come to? 0.317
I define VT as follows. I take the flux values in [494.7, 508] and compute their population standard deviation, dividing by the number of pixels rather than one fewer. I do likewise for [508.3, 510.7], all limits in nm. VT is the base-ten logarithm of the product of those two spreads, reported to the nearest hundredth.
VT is -0.21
